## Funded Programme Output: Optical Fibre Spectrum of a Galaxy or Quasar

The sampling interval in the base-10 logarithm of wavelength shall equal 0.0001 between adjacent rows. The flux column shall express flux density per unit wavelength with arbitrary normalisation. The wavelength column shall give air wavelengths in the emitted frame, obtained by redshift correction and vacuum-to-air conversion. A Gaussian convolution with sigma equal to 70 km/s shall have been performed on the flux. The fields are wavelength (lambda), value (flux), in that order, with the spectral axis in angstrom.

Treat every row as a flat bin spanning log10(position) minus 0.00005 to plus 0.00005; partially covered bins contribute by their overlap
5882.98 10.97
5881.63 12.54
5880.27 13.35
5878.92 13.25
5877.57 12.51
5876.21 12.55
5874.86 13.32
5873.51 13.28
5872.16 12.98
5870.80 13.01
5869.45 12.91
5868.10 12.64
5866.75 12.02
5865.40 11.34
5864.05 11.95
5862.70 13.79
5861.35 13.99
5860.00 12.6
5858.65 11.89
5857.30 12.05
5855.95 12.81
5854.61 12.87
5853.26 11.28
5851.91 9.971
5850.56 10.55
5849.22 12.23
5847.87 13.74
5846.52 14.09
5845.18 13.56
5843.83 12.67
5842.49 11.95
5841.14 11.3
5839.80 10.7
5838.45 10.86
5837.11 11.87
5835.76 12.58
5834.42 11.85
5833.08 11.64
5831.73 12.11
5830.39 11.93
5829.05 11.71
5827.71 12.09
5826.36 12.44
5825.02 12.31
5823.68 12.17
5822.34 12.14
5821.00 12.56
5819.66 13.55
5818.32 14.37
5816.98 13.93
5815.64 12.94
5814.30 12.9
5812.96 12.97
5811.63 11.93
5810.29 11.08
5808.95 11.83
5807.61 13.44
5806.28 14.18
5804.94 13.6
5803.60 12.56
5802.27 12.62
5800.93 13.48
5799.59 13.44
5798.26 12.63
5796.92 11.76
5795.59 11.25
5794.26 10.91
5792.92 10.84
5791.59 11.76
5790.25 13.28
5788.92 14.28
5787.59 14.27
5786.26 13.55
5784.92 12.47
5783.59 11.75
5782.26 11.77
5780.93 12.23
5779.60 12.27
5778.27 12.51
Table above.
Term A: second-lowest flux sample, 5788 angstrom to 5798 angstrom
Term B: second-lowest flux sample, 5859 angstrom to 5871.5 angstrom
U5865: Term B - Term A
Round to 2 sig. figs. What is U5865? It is 1.0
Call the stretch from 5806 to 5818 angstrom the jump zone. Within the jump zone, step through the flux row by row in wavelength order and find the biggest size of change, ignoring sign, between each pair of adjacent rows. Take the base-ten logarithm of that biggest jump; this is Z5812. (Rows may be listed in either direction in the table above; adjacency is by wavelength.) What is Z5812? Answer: 0.21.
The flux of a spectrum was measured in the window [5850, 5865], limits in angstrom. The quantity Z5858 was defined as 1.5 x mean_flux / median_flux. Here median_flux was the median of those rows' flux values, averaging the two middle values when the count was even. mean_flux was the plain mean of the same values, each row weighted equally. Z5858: 1.51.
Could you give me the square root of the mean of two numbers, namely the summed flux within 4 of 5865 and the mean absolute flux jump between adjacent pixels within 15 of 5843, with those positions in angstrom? 6.2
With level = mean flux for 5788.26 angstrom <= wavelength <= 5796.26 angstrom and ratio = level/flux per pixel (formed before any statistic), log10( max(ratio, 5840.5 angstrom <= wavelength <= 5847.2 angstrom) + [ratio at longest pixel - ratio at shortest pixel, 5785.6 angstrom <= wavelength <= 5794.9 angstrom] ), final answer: 0.11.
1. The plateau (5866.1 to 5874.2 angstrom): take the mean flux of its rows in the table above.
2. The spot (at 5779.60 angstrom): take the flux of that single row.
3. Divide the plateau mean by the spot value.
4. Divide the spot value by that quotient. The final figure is 11.8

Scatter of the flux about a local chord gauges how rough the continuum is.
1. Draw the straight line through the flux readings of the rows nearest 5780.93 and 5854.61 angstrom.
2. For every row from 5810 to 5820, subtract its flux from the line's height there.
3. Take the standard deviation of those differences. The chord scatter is 1.0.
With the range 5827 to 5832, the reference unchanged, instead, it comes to 0.2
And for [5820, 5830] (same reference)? 0.3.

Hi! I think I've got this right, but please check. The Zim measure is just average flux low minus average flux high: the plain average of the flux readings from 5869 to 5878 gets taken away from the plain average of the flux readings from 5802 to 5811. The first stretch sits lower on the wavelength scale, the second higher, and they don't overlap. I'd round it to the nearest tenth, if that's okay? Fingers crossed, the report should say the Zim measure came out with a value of -0.2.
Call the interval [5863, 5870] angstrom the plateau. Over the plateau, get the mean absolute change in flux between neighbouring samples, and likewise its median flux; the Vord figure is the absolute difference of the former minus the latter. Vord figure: 11.5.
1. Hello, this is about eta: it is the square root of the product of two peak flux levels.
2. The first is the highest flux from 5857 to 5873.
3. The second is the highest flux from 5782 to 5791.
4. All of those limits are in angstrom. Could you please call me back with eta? 14.1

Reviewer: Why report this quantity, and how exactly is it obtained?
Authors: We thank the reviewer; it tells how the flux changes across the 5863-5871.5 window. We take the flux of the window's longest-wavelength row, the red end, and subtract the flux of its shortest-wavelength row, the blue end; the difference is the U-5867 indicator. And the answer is 1.1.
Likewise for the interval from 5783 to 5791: 1.5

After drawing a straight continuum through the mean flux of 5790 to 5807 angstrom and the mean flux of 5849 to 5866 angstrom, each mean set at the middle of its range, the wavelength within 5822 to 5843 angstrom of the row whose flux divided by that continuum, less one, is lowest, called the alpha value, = 5839.80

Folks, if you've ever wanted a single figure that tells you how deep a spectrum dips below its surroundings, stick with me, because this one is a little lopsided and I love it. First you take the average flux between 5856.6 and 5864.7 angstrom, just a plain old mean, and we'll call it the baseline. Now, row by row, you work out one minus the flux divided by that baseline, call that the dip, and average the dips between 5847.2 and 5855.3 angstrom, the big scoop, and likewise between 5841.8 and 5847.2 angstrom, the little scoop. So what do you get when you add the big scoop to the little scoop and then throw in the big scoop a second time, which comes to 0.12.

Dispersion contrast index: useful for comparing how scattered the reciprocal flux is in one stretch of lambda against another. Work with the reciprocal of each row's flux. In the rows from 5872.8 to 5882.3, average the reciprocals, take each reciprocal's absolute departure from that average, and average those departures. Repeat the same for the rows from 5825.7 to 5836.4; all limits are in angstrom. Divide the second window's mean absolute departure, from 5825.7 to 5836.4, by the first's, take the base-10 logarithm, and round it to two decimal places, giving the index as -0.10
